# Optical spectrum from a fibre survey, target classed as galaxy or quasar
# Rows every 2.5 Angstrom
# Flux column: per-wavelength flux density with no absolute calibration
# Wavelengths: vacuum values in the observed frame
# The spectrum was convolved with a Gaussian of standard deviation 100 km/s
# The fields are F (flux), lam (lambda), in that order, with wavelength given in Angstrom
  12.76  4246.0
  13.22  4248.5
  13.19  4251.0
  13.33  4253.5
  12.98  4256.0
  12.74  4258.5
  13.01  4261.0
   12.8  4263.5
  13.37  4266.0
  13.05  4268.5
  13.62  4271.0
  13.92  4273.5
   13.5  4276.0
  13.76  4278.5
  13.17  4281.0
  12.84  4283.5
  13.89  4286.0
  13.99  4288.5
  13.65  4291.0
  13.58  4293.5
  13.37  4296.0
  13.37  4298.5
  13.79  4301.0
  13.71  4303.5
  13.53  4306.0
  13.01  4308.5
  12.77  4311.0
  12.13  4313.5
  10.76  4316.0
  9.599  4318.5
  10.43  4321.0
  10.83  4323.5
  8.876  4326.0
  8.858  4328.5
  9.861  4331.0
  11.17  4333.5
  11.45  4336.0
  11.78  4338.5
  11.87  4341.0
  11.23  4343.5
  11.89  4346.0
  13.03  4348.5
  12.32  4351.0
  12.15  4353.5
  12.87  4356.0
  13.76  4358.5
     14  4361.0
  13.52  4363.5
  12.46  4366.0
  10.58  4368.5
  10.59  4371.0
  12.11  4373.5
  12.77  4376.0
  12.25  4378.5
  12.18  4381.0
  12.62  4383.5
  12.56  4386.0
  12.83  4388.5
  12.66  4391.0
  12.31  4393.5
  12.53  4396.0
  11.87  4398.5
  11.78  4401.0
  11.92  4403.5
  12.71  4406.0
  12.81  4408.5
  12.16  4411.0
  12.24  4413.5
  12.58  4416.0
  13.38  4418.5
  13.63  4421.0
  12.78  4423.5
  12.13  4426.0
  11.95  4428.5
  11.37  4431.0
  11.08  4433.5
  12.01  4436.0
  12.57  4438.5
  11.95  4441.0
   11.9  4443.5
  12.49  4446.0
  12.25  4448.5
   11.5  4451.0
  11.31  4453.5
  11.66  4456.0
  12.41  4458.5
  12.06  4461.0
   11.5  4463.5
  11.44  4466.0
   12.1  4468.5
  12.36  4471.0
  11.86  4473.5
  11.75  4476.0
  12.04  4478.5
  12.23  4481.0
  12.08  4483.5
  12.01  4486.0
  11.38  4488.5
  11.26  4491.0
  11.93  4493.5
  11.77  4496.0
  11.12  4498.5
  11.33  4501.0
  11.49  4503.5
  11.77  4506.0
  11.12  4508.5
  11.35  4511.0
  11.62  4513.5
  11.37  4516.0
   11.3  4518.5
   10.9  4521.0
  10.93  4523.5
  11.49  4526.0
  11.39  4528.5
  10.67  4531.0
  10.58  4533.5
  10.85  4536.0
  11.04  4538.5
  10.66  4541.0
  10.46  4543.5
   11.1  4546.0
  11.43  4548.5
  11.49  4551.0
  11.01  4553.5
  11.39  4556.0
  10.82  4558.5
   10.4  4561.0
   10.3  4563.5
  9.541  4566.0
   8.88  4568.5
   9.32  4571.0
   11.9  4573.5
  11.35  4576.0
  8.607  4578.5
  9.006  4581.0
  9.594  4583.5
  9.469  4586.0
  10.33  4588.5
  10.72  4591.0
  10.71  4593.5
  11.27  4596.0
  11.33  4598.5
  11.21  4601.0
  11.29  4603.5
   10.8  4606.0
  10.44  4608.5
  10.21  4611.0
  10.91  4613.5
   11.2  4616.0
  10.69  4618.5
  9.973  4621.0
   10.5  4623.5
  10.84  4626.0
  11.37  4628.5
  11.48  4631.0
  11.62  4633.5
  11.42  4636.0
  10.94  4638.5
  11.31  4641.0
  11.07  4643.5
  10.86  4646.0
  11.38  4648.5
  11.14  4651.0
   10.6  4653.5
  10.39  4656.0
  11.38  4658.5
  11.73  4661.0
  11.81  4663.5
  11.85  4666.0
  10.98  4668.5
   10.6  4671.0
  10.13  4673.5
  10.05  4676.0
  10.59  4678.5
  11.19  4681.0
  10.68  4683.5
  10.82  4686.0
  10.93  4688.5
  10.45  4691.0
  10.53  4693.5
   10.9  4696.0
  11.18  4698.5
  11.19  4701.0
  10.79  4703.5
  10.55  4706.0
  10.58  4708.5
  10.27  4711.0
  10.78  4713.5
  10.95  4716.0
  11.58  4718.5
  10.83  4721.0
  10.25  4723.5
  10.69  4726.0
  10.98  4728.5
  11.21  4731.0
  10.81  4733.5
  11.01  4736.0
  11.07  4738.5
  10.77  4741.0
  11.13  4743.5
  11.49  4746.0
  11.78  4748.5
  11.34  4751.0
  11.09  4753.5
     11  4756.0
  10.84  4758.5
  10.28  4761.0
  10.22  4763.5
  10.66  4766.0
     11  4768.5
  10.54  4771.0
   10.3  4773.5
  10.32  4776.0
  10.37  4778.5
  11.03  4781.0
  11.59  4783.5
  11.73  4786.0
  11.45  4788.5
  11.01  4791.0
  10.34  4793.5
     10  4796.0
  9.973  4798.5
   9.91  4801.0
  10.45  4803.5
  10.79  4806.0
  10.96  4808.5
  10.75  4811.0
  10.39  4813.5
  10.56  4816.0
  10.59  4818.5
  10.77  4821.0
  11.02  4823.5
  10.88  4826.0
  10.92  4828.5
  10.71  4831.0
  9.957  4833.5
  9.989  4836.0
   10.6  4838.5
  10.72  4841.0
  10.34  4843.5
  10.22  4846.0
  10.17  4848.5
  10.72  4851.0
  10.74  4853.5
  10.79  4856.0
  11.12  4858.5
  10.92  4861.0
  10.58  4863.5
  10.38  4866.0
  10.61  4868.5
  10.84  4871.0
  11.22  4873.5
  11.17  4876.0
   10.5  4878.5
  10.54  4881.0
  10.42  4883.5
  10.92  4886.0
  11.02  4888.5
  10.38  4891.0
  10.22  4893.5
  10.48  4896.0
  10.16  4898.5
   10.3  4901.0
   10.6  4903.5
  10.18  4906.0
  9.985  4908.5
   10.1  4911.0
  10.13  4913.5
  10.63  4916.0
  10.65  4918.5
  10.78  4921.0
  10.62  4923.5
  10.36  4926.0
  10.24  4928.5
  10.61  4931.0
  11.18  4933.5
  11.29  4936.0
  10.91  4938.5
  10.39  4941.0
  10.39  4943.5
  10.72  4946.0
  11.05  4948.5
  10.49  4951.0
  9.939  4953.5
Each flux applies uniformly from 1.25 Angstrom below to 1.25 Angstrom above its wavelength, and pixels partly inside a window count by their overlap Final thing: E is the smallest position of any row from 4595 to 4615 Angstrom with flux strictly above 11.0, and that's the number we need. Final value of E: 4596.0 Angstrom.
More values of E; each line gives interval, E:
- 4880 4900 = 4888.5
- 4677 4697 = 4681.0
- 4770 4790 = 4781.0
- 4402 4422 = 4403.5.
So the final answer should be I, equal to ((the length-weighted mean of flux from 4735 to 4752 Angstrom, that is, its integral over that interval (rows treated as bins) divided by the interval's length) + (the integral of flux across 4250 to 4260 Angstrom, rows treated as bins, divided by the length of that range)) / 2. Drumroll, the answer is 12.1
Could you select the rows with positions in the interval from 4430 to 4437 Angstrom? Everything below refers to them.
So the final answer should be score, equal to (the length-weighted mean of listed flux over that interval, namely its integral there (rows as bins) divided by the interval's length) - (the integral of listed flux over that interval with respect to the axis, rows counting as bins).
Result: -69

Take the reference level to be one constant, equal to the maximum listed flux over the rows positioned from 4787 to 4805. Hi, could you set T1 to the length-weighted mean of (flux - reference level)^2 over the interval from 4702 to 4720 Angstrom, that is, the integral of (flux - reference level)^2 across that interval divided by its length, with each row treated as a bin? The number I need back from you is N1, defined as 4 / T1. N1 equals 7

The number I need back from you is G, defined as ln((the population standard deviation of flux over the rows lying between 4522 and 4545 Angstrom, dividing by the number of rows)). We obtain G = -1.1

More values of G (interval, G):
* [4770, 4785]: -0.7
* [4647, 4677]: -0.5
